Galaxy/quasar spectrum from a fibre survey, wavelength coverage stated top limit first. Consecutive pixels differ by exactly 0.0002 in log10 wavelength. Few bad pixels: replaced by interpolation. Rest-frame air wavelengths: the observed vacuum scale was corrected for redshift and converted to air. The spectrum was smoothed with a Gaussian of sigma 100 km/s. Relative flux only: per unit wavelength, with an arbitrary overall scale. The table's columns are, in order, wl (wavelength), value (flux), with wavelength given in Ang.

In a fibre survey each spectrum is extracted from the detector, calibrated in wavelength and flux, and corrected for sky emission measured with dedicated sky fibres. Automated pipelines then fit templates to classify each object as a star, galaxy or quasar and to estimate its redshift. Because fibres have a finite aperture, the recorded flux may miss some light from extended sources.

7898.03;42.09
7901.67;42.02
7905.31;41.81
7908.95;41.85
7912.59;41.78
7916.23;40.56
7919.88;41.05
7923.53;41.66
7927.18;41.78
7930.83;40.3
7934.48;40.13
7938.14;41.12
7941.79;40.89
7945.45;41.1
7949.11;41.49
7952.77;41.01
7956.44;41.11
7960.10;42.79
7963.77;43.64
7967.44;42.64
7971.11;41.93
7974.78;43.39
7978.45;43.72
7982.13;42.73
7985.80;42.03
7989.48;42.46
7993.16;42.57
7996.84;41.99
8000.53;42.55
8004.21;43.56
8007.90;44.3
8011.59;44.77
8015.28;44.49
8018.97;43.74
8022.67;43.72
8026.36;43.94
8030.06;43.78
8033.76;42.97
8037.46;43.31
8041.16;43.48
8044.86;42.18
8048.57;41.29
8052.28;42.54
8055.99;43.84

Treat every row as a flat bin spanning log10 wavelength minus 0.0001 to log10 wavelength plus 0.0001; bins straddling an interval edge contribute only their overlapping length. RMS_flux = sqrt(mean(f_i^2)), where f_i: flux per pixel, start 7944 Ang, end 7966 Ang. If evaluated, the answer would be 41.9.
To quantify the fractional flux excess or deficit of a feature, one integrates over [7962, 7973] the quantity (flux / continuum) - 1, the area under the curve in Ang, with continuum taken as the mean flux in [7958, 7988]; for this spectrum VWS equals 0.0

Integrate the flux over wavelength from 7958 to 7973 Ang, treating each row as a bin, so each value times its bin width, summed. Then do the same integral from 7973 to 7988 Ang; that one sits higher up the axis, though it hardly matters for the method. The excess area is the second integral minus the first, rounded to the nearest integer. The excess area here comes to 4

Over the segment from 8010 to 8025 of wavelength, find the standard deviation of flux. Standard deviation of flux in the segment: 0.5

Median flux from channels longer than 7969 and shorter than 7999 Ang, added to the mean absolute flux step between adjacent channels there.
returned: 43.2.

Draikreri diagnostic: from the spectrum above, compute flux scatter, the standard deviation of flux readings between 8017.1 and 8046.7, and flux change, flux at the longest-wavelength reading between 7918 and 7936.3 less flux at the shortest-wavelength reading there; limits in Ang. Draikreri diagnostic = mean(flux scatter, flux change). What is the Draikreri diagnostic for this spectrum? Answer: -0.2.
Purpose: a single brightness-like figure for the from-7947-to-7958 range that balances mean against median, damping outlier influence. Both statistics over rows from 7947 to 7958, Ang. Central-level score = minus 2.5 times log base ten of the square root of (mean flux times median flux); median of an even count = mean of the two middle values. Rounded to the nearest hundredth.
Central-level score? -4.04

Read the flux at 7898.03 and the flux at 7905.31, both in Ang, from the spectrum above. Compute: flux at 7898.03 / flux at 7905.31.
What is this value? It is 1.01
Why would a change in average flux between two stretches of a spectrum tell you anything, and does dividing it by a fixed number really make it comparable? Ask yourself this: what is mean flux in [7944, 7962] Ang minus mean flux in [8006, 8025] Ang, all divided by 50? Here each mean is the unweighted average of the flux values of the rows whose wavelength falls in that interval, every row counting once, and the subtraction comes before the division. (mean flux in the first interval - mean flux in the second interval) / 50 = -0.054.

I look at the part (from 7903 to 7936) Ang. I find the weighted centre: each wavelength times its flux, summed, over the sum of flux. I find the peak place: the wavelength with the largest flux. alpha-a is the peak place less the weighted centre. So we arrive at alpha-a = -10.8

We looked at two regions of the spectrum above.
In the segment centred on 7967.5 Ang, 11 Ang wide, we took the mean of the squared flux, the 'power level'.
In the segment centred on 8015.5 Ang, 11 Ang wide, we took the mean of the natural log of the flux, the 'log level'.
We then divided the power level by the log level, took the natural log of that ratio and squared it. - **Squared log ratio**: 38.2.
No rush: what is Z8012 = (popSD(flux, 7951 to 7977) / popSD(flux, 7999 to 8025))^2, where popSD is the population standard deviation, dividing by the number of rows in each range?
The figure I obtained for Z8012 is 2.0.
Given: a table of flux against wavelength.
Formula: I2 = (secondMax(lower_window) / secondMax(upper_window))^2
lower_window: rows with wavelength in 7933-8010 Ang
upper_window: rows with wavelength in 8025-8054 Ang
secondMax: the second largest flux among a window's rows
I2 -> 1.00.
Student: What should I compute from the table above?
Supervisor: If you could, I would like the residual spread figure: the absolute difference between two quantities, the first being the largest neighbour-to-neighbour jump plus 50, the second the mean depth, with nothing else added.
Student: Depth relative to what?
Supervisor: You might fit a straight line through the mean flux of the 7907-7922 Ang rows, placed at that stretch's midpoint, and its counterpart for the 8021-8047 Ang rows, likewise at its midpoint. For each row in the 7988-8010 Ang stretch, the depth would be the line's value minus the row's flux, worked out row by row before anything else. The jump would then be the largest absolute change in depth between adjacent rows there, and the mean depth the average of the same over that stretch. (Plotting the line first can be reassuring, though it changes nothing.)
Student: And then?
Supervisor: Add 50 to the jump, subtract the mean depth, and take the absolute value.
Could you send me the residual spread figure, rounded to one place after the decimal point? 51.1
